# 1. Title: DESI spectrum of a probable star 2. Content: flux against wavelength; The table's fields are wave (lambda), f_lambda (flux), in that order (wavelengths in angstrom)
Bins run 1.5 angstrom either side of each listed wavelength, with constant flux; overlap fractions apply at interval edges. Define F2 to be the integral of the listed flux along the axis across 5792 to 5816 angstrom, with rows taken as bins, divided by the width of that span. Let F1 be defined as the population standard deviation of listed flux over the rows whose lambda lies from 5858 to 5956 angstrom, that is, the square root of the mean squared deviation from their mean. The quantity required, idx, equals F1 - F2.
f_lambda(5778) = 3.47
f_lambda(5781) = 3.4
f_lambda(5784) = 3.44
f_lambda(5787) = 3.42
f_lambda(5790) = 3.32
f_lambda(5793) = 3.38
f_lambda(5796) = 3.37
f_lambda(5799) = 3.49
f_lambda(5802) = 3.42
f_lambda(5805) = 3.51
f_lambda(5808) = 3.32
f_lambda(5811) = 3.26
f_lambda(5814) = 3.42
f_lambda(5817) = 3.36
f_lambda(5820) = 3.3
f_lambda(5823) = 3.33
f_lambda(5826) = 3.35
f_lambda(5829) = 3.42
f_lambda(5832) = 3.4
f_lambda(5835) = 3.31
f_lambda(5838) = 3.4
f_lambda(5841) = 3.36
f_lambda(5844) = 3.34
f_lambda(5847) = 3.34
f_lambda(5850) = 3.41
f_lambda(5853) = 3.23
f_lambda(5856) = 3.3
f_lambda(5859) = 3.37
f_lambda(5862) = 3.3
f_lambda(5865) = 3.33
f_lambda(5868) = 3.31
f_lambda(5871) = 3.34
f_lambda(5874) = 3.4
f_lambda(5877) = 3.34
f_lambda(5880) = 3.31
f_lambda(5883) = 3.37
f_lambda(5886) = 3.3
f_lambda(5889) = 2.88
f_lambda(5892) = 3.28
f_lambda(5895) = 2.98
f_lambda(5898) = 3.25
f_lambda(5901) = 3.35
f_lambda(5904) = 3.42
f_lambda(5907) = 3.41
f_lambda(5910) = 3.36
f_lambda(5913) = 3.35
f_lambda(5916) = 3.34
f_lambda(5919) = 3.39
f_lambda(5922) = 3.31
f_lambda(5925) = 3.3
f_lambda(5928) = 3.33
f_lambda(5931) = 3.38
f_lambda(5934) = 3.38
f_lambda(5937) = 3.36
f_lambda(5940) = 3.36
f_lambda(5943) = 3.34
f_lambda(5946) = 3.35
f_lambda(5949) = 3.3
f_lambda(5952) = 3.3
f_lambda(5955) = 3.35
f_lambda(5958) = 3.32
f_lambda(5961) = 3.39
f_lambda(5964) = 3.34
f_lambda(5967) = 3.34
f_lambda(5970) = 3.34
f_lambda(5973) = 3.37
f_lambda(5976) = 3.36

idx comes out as -3.29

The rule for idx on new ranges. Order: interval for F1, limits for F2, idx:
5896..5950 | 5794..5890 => -3.30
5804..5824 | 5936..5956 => -3.26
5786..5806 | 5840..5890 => -3.25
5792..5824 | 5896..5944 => -3.27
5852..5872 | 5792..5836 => -3.34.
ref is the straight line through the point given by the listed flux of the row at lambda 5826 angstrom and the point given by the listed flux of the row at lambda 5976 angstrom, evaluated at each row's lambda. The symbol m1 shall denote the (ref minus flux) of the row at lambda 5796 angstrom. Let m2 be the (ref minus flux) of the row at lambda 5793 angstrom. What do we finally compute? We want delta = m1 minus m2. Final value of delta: 0.01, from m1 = -0.02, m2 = -0.03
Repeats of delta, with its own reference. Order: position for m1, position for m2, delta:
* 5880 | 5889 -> -0.43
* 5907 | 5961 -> -0.02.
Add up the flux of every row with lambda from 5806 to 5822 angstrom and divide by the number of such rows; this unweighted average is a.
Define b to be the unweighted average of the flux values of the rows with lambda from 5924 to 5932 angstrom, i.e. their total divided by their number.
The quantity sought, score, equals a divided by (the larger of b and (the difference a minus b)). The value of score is 0.999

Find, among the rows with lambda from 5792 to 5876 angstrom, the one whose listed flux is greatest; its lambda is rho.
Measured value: 5805 angstrom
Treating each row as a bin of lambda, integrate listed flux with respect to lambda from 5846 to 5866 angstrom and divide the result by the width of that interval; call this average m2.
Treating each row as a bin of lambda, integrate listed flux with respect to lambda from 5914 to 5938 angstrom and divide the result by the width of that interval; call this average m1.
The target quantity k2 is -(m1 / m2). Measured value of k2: -1.01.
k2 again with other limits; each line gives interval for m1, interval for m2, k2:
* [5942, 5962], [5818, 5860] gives -1.00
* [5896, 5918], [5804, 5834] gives -0.99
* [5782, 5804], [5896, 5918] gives -1.02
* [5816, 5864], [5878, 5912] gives -1.02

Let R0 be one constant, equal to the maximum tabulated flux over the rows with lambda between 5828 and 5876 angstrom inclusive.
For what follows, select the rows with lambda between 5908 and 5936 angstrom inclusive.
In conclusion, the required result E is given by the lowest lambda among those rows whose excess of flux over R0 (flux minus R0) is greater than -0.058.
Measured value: 5919 angstrom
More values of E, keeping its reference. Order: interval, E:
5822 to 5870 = 5829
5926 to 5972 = 5931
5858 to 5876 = 5859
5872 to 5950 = 5874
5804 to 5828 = 5805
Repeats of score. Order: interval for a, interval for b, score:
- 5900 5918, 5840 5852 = 1.003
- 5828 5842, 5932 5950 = 1.009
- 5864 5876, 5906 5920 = 0.993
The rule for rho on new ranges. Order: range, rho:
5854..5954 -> 5904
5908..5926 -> 5919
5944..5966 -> 5961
